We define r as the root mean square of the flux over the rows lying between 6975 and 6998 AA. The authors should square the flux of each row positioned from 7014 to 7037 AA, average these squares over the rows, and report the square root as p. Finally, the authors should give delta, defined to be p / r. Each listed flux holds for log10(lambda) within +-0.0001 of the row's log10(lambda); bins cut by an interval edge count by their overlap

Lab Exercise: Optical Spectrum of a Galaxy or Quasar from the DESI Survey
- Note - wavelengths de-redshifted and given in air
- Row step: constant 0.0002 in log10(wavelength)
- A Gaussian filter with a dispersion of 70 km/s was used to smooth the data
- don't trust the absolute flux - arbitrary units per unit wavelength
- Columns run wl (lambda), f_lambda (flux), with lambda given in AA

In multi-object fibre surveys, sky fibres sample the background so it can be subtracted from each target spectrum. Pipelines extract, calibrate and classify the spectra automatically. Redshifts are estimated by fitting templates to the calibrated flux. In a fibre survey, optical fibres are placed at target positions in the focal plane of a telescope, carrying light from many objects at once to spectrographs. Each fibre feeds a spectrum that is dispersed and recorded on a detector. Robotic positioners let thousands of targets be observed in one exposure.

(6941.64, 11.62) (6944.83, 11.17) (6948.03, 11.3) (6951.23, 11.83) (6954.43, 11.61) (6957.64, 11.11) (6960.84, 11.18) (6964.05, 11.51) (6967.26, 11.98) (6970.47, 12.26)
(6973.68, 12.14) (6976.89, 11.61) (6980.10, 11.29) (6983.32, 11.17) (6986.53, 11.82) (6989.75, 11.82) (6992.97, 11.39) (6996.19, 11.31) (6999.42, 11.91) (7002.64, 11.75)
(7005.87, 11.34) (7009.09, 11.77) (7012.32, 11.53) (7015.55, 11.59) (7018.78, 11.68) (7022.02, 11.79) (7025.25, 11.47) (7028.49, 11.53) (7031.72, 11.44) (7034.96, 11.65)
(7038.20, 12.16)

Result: 1.01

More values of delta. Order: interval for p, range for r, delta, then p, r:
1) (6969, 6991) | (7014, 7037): 1.01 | 11.7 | 11.6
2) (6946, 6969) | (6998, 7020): 0.99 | 11.5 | 11.7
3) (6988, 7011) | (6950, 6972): 1.00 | 11.6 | 11.6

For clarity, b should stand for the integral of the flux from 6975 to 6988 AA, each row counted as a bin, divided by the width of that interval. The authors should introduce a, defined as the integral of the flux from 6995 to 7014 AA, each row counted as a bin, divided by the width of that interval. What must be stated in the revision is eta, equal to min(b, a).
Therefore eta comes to 11.5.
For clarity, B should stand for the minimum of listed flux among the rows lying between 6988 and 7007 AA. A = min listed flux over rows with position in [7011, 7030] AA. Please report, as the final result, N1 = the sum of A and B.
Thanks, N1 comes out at 22.78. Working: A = 11.47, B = 11.31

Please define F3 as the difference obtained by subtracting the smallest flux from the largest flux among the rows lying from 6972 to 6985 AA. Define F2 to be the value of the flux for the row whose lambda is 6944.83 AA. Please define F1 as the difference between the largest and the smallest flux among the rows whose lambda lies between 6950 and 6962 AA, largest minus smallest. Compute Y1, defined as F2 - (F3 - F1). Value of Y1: 10.9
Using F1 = 0.72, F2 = 11.17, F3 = 1.0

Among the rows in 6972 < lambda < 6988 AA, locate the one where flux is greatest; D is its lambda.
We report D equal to 6973.68 AA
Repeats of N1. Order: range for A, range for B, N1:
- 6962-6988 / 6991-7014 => 22.48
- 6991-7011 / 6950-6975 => 22.42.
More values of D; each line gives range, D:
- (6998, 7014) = 6999.42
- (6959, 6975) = 6970.47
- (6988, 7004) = 6999.42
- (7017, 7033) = 7022.02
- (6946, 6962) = 6951.23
